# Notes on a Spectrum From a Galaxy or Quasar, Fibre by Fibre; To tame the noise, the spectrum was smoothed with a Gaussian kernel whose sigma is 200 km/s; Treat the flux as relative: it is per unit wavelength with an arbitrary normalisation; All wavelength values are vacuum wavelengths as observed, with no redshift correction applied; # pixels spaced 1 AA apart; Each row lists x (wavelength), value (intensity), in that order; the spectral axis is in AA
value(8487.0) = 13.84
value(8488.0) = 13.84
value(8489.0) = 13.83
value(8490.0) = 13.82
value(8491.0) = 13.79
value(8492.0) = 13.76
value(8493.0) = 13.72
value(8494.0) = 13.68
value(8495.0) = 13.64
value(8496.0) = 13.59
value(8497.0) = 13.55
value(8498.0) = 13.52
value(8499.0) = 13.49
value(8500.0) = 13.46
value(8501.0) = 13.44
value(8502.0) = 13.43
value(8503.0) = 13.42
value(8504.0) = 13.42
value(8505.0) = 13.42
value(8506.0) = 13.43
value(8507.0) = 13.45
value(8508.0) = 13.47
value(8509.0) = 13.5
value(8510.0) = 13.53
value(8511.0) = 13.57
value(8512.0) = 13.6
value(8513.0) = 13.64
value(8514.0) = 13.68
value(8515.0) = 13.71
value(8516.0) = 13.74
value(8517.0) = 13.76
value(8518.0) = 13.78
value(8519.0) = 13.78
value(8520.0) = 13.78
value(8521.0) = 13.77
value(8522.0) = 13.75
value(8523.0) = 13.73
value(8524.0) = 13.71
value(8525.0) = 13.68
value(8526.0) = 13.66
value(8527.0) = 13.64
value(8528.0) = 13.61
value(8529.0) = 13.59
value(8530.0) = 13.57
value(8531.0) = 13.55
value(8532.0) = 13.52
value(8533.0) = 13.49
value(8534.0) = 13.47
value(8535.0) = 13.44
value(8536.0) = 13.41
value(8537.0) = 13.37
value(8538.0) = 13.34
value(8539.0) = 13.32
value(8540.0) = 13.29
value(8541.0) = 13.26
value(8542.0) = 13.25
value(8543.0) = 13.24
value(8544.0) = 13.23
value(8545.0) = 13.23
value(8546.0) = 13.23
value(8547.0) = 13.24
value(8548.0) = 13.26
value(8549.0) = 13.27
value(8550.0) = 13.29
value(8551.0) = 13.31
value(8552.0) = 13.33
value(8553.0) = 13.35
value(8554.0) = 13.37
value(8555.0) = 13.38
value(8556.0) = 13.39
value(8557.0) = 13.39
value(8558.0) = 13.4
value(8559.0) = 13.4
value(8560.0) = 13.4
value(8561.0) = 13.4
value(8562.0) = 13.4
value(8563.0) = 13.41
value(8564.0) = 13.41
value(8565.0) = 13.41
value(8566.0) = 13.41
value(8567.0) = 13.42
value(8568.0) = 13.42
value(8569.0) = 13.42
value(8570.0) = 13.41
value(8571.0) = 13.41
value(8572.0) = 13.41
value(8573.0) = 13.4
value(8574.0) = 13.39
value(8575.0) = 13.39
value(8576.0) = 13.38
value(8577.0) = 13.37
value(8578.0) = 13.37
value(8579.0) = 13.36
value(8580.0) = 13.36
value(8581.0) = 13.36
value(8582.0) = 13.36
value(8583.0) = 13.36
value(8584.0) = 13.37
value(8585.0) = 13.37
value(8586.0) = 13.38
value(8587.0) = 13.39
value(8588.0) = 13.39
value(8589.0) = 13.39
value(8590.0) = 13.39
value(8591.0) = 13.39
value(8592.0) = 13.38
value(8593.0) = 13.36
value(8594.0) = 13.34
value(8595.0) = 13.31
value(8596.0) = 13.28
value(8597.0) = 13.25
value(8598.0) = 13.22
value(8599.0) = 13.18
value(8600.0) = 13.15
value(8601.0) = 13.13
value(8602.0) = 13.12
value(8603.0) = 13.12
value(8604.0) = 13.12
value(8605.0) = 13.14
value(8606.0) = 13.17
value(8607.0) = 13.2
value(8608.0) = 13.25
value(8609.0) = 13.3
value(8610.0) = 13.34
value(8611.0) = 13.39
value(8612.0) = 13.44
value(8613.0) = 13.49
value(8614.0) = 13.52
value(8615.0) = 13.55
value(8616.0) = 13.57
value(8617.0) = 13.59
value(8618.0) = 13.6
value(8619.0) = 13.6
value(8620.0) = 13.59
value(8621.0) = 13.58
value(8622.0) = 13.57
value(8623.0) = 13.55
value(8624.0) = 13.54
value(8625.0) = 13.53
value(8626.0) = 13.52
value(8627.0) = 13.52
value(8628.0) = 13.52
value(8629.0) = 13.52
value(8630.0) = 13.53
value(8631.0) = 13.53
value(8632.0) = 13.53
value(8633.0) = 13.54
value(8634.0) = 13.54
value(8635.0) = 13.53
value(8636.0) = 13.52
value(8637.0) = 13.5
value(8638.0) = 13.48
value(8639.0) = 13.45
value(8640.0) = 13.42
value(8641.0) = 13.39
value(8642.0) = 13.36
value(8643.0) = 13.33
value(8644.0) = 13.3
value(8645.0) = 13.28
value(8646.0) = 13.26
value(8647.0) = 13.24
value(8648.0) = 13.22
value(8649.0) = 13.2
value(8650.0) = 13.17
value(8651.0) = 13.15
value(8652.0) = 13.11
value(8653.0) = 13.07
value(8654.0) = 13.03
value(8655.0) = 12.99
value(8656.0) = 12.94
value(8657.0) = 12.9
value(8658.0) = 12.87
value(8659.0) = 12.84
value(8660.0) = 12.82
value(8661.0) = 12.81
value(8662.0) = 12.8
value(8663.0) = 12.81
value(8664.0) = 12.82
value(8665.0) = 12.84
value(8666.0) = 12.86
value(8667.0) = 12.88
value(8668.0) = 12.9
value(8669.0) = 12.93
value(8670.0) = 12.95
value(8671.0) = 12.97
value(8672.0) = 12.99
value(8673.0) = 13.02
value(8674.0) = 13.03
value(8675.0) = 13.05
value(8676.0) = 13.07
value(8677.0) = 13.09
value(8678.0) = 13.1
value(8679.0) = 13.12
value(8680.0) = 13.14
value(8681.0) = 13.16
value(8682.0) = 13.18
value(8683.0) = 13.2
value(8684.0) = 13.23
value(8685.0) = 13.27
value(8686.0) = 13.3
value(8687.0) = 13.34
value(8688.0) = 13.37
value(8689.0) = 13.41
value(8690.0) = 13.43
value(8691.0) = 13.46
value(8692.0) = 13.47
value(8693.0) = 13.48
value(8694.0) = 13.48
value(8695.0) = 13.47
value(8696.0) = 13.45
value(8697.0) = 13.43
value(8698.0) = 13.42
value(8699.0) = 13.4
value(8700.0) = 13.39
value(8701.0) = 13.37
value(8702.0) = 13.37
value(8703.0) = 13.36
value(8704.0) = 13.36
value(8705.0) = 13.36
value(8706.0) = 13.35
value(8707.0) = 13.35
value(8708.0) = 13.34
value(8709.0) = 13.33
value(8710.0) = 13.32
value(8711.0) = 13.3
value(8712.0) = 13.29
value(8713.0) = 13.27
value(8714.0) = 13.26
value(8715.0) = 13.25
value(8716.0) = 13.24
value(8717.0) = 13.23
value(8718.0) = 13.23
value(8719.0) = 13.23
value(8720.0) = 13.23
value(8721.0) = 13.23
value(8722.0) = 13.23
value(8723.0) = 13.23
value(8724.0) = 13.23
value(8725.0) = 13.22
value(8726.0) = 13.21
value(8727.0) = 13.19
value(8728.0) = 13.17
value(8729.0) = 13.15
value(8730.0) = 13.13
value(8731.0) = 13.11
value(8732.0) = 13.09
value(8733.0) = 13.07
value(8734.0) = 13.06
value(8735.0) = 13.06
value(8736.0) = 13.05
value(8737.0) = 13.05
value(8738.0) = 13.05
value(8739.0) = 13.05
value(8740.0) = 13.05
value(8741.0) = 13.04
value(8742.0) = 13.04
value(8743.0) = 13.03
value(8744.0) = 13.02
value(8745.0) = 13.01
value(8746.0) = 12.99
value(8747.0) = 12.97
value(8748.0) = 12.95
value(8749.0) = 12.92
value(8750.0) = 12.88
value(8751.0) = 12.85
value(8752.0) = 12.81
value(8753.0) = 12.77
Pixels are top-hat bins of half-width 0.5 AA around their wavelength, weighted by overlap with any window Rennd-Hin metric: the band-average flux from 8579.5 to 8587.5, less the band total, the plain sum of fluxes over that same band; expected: -94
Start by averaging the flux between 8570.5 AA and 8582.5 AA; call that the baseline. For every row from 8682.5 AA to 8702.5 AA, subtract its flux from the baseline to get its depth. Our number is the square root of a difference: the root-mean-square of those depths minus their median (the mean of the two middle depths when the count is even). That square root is 0.33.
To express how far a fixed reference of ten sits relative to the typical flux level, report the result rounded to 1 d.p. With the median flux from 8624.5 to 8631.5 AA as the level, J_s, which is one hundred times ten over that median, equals 74.0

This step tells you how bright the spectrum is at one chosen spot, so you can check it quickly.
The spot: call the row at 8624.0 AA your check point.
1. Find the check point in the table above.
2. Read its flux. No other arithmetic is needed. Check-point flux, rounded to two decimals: 13.54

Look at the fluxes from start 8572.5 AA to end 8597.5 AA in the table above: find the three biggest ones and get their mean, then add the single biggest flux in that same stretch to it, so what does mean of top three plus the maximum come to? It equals 26.79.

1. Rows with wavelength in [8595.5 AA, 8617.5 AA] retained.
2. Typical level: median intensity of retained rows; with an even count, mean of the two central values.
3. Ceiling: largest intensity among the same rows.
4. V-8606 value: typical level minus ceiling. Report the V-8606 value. -0.34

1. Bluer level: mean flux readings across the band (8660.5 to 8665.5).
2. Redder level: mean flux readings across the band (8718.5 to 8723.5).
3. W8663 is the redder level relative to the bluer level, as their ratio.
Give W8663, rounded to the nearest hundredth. 1.03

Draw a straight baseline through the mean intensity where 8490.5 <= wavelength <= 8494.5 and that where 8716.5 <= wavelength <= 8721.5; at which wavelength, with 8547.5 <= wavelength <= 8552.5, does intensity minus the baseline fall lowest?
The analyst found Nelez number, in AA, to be 8548.0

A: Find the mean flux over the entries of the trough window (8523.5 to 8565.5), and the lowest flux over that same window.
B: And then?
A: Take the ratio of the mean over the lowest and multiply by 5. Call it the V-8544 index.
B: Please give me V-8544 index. 5.07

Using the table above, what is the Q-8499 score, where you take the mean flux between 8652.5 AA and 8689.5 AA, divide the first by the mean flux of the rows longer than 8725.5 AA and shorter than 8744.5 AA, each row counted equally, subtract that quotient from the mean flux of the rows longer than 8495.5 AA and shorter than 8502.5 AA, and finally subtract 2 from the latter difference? 10.50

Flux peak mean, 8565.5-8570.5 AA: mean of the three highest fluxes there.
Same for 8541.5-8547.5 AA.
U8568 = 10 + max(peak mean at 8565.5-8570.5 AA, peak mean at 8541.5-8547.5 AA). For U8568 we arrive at 23.42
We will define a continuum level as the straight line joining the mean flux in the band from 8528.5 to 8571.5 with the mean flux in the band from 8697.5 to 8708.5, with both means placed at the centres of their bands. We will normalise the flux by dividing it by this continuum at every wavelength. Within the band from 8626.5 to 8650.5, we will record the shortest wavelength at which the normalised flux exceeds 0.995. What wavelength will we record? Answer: 8627.0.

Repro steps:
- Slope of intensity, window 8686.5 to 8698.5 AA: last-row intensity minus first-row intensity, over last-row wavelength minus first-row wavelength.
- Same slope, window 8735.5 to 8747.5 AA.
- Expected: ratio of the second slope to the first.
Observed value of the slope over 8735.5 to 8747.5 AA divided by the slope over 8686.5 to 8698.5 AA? -1.0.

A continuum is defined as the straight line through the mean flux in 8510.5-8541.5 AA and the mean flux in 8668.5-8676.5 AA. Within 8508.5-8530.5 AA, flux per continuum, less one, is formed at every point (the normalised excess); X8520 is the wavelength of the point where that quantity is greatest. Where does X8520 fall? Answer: 8520.0 AA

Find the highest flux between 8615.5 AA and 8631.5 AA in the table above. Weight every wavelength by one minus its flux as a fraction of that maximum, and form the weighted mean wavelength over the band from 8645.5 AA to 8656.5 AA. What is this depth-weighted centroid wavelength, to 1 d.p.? 8651.7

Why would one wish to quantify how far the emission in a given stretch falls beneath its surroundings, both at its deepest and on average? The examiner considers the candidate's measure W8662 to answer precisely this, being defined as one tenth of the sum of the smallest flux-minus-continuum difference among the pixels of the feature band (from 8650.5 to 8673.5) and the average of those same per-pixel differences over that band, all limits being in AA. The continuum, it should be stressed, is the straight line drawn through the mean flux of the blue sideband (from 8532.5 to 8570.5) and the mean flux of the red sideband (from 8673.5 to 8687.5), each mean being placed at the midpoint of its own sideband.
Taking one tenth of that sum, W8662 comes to -0.07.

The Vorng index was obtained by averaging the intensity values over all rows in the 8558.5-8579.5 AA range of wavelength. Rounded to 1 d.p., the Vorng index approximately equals 13.4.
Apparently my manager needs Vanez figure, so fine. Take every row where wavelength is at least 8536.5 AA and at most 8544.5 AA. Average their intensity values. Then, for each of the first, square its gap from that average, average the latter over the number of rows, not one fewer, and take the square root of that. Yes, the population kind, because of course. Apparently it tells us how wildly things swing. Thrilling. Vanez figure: 0.048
